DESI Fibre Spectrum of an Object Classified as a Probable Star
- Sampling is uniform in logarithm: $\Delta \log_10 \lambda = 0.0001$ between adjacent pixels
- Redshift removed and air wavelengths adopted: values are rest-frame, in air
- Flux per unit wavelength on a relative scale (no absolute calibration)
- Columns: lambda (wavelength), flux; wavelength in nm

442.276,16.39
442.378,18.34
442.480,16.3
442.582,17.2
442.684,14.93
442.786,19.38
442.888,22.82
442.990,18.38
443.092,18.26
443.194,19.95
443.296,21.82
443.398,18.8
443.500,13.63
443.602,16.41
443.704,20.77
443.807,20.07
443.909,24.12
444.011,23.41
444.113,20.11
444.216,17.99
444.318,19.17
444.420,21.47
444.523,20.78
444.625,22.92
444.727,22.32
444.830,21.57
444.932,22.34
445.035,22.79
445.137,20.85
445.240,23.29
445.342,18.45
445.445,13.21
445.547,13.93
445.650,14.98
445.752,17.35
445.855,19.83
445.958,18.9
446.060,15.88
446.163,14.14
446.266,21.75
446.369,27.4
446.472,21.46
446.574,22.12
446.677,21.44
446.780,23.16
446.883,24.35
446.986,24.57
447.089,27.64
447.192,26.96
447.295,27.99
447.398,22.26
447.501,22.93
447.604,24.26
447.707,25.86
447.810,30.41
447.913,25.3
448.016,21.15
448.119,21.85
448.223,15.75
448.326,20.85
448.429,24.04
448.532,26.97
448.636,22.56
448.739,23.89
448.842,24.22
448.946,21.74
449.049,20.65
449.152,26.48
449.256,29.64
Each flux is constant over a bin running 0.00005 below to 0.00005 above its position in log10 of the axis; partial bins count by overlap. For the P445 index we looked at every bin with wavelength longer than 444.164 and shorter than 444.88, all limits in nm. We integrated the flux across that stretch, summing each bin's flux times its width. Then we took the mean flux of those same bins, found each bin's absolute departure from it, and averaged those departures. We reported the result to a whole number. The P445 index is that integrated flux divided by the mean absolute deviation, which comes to 11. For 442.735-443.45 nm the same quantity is 10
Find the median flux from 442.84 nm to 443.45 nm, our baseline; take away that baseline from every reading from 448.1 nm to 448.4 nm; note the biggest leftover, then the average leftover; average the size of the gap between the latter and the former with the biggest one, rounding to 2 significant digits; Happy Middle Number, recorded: 2.4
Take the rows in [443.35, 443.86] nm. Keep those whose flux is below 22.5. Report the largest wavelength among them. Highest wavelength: 443.807 nm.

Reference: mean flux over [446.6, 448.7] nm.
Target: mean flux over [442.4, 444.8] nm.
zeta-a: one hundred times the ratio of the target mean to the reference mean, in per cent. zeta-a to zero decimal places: 82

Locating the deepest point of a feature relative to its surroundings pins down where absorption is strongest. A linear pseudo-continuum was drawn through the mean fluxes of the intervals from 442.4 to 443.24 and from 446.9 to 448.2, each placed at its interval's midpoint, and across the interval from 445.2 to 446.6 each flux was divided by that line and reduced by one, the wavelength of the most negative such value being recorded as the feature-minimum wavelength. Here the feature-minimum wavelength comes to 445.445 nm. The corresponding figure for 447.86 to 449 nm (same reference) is 448.223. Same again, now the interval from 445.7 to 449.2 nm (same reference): 448.223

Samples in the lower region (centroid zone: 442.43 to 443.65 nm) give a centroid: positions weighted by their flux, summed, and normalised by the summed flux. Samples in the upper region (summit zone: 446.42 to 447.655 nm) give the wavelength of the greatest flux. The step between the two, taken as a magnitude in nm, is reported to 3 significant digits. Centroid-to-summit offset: 4.25 nm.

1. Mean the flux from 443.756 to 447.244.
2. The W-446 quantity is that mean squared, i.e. 437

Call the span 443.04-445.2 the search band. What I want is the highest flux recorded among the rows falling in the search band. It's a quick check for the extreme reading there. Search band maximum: 24.12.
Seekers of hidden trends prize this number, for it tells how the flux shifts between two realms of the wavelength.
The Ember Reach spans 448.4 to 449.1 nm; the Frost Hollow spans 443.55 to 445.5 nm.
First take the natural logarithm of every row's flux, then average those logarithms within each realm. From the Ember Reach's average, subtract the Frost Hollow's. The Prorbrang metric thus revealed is 0.1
